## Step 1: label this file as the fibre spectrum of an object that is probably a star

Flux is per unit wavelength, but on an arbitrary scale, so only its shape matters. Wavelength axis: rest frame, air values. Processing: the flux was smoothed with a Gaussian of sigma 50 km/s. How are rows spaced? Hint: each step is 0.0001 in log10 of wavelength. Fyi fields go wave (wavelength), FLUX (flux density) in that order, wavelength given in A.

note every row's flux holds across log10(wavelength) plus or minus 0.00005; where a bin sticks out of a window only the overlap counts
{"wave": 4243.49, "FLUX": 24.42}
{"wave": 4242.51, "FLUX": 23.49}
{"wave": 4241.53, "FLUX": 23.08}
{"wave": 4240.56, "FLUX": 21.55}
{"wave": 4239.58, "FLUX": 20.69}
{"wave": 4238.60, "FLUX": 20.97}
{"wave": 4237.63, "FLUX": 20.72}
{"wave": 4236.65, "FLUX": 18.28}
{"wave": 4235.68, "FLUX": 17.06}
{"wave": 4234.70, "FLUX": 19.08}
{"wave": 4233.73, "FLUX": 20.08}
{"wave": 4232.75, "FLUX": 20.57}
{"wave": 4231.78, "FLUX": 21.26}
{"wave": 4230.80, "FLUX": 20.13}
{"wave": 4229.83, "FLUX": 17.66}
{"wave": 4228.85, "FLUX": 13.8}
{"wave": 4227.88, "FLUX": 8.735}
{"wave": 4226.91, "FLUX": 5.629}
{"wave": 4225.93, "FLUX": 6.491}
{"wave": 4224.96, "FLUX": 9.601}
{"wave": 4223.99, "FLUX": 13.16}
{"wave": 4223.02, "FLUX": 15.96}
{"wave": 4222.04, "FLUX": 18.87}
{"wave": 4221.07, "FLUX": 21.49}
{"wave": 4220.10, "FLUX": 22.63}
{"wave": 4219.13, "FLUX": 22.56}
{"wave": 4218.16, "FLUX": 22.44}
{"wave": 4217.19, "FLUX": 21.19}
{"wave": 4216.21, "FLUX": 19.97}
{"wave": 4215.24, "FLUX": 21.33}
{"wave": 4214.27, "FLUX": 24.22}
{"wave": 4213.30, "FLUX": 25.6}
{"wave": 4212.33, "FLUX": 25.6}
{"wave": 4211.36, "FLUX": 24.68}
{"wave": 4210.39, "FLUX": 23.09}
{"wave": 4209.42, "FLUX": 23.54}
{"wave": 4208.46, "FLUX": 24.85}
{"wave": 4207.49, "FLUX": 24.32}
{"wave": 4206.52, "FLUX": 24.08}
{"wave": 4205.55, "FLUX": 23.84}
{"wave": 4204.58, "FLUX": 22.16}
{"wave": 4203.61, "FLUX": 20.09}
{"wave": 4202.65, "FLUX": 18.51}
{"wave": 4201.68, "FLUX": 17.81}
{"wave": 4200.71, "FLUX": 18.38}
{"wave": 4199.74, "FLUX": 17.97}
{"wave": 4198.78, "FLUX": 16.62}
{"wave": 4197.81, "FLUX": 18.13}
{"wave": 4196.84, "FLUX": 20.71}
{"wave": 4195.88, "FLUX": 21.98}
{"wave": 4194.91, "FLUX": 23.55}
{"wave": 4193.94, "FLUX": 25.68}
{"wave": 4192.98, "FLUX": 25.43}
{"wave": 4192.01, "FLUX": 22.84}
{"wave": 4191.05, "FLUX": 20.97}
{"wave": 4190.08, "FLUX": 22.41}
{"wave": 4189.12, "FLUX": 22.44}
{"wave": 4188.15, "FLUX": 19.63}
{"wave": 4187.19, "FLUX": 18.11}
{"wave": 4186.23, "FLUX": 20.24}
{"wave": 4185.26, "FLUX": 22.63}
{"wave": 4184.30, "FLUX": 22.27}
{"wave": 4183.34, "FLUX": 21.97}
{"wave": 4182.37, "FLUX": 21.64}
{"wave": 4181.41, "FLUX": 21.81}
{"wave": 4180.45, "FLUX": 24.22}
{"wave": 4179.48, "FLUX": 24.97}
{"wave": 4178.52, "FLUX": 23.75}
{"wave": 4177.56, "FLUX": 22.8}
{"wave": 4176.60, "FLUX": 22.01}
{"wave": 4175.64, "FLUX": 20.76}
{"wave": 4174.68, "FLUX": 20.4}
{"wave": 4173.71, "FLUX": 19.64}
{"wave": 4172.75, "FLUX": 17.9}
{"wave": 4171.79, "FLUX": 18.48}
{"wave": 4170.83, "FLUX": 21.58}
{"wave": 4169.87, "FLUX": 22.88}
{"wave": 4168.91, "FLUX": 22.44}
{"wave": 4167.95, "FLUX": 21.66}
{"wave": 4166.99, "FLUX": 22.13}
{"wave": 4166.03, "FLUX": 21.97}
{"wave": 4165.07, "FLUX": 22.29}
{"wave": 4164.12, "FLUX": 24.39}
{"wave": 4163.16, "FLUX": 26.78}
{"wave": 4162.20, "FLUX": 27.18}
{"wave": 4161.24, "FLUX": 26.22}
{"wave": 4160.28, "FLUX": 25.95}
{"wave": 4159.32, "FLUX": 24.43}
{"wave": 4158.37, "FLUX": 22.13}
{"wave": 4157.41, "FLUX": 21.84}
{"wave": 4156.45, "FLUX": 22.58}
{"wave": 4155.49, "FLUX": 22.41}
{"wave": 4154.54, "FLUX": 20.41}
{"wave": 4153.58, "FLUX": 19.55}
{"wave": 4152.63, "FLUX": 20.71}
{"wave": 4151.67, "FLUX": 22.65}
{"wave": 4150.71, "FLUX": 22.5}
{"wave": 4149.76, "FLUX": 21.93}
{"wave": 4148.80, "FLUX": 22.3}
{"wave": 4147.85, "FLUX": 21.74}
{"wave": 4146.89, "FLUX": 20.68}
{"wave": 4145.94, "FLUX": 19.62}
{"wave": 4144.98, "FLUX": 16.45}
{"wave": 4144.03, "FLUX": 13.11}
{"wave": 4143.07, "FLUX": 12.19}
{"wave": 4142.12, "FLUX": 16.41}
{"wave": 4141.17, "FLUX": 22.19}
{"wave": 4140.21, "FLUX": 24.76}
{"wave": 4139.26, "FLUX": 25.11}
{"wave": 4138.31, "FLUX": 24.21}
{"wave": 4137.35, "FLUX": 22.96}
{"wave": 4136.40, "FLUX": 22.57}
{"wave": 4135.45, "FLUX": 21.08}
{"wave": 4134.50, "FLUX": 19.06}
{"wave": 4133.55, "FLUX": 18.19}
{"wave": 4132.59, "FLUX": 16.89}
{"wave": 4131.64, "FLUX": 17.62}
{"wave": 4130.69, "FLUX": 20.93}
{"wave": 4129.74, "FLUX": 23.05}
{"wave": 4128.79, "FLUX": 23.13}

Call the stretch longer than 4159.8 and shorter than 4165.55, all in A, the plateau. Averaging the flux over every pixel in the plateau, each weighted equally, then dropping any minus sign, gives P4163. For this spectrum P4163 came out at 25.5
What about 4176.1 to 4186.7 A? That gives 22.6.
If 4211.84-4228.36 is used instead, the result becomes 18.0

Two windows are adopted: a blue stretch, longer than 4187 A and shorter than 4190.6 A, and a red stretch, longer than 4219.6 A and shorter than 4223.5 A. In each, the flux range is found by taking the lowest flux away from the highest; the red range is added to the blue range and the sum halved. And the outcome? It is 5.5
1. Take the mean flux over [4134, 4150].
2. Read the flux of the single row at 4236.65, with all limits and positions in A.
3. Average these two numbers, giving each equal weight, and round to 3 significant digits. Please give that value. 19.3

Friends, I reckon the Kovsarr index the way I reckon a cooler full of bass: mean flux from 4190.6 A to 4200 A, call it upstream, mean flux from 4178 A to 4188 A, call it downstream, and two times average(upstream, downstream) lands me 44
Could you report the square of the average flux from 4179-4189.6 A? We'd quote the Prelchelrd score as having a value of 476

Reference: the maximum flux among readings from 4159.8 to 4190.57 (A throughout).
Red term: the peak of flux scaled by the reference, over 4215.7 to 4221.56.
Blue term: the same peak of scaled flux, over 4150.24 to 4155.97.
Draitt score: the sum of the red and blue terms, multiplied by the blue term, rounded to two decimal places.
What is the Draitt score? 1.39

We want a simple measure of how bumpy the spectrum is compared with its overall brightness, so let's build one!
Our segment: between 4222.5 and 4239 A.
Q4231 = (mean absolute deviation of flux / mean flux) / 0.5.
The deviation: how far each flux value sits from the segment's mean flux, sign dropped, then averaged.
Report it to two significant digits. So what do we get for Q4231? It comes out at 0.56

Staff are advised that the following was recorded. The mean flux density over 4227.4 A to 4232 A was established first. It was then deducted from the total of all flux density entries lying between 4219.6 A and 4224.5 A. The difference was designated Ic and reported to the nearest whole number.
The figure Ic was 76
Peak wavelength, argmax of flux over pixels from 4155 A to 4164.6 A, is 4162.20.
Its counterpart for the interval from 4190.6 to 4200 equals 4193.94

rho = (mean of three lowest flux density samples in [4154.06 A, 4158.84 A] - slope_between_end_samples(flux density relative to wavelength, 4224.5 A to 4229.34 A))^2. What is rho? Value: 415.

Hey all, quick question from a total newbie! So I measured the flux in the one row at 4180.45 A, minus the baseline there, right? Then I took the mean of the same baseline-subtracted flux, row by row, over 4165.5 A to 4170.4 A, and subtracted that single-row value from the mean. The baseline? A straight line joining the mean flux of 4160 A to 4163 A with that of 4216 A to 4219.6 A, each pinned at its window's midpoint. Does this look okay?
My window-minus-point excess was -3.1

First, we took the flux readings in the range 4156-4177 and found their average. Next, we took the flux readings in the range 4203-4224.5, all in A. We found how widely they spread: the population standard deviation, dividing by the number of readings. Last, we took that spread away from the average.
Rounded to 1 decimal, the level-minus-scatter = 19.5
